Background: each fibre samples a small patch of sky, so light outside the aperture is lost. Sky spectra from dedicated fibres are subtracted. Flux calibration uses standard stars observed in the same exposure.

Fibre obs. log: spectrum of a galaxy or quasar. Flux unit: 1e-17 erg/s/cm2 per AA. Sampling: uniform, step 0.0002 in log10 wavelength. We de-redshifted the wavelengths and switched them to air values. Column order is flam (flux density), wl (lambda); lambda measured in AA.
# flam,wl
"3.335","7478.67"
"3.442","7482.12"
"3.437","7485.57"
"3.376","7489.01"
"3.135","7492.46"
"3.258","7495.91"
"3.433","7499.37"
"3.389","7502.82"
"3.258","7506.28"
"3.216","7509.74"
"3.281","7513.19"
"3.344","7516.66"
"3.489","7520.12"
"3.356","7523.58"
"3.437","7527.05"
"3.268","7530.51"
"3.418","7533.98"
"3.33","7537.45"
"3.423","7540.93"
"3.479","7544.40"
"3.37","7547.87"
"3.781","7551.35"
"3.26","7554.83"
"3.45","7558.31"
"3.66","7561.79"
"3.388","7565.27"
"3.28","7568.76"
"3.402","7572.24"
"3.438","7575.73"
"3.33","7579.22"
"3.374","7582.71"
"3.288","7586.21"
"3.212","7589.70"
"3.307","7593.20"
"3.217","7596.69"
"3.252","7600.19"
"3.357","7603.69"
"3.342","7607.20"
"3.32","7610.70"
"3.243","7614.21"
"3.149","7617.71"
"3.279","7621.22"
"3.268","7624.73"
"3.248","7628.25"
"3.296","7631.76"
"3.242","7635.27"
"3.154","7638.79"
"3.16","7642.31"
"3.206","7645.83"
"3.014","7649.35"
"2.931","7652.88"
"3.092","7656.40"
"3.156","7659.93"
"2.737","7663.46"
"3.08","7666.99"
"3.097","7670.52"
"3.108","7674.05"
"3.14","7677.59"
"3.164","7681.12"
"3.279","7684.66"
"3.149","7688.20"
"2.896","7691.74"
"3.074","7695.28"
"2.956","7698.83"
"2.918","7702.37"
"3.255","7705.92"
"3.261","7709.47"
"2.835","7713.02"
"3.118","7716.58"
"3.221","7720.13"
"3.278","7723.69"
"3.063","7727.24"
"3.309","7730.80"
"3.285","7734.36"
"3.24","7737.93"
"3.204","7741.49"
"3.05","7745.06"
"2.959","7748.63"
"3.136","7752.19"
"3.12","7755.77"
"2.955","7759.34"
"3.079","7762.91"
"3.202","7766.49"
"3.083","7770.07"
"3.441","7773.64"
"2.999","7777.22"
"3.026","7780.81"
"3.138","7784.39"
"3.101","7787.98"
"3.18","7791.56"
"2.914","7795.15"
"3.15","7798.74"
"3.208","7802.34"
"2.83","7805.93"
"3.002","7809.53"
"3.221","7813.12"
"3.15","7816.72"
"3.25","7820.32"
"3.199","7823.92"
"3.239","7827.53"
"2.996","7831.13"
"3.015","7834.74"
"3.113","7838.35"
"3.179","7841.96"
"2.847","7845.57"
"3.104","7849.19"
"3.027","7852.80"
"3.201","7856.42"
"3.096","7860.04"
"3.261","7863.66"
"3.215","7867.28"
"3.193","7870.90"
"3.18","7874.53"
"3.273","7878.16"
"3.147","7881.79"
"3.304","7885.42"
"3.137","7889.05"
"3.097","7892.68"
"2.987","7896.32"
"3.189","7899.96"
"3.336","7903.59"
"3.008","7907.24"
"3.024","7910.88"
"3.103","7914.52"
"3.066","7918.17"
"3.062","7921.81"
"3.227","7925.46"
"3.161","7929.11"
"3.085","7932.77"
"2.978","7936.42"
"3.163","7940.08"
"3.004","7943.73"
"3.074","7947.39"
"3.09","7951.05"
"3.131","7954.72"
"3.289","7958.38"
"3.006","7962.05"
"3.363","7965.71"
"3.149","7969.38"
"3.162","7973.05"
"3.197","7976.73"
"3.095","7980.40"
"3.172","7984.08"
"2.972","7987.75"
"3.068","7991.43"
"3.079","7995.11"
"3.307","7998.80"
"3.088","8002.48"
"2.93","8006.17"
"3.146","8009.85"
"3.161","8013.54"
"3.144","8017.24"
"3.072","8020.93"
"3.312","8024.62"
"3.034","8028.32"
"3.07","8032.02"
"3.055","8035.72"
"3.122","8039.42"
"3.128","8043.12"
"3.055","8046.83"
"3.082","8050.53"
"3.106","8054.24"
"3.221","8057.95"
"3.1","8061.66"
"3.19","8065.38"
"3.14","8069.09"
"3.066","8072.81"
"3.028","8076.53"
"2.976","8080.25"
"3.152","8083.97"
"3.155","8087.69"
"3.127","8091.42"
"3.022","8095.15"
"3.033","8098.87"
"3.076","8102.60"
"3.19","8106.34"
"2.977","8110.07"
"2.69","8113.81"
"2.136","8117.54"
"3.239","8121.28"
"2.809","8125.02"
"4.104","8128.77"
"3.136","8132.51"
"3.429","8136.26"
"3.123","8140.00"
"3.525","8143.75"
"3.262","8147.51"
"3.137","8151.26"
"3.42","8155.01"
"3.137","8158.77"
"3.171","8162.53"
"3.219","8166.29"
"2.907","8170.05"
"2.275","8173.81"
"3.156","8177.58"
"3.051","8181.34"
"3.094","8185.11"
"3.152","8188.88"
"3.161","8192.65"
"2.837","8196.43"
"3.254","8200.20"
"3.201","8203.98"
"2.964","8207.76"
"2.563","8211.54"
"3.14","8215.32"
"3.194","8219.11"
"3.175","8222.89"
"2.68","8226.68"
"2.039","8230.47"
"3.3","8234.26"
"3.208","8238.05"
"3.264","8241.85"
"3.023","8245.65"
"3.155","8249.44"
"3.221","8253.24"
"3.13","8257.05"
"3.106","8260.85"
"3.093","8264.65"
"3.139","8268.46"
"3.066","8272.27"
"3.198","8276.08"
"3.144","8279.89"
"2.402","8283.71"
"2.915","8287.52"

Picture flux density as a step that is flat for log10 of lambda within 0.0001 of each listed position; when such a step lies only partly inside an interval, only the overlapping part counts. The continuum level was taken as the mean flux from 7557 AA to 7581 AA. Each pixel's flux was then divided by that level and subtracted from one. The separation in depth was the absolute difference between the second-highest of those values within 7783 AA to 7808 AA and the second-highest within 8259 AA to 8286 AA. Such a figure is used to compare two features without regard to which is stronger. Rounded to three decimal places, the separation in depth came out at 0.044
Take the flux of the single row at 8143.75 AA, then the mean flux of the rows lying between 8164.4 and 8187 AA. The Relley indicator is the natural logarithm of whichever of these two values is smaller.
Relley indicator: 1.08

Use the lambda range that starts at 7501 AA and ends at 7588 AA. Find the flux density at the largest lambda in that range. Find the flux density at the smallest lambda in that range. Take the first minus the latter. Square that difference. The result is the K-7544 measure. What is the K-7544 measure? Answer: 0.010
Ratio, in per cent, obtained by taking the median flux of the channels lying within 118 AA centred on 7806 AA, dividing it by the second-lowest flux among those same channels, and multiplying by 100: 109.3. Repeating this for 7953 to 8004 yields 104.5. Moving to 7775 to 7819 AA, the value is 107.1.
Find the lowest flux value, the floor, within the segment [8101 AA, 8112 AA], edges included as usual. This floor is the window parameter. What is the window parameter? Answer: 2.977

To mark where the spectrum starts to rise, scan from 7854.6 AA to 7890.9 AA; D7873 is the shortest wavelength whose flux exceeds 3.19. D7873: 7856.42 AA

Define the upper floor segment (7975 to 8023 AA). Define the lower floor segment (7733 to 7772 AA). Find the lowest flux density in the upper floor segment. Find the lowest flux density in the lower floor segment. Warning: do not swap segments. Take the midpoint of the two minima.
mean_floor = 2.94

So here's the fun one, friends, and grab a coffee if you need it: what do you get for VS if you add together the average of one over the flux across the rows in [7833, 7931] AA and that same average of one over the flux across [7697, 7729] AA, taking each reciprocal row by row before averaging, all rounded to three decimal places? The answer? 0.643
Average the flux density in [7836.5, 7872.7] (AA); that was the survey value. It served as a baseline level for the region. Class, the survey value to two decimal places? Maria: 3.12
